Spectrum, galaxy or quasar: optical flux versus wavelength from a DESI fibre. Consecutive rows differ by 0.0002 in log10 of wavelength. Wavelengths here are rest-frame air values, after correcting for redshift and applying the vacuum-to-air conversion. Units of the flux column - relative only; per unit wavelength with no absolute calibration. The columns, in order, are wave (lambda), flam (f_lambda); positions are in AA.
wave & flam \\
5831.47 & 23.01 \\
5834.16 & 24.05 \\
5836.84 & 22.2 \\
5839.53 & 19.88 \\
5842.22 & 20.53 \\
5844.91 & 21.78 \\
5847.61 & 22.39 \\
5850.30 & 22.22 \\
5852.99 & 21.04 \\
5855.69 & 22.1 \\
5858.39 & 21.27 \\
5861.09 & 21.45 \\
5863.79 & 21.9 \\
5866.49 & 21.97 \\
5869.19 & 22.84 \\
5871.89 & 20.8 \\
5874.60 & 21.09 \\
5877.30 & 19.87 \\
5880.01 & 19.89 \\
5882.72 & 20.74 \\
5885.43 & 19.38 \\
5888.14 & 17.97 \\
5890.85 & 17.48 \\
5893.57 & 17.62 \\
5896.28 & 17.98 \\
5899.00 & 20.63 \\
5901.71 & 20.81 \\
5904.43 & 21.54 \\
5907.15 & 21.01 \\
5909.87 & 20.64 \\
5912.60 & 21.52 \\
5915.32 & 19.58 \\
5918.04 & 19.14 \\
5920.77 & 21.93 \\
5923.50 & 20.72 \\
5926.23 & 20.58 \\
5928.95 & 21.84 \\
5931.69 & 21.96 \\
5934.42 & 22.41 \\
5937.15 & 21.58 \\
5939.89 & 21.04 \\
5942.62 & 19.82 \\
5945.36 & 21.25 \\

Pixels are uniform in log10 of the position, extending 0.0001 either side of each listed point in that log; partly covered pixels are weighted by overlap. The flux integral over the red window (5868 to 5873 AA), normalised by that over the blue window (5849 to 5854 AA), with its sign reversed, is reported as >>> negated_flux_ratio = -1.01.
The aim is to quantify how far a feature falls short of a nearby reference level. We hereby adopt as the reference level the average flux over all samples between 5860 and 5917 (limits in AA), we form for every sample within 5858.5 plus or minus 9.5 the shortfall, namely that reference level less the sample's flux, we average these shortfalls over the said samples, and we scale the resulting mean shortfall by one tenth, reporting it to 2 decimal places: -0.14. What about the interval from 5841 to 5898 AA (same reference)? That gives -0.03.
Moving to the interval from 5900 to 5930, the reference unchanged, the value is -0.05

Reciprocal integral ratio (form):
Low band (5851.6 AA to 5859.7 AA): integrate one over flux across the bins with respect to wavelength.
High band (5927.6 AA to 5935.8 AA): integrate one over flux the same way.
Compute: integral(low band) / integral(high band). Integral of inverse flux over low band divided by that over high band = 1.02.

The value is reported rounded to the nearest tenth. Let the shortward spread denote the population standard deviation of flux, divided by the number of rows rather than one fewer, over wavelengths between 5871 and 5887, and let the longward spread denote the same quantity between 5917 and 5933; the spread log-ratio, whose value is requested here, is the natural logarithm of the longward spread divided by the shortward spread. 0.5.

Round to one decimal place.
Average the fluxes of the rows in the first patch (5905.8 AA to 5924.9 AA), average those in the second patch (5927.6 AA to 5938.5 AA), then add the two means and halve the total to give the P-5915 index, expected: 21.3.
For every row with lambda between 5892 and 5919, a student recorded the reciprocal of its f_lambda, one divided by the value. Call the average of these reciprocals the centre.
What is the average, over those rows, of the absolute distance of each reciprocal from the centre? 0.0030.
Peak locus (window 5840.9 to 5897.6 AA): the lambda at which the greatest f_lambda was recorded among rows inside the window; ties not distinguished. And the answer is 5869.19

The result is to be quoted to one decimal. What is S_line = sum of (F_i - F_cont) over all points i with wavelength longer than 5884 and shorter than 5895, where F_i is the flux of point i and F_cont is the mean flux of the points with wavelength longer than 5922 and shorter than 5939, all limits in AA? -13.6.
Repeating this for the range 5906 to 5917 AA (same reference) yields -3.3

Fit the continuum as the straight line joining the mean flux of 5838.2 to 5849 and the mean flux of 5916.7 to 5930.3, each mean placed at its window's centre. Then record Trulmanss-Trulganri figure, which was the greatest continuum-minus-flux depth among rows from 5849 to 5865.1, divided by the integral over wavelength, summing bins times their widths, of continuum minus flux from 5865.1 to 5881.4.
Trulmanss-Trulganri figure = -0.10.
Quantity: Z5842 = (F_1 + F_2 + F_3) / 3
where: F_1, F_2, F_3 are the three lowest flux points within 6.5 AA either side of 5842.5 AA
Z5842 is 20.7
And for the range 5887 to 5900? 17.7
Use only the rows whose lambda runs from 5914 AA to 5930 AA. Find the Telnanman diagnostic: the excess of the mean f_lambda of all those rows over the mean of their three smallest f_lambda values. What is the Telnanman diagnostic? 0.9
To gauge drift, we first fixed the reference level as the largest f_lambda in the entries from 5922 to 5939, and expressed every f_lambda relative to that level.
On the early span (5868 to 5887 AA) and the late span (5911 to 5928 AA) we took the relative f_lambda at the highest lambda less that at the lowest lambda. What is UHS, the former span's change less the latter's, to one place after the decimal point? -2.5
